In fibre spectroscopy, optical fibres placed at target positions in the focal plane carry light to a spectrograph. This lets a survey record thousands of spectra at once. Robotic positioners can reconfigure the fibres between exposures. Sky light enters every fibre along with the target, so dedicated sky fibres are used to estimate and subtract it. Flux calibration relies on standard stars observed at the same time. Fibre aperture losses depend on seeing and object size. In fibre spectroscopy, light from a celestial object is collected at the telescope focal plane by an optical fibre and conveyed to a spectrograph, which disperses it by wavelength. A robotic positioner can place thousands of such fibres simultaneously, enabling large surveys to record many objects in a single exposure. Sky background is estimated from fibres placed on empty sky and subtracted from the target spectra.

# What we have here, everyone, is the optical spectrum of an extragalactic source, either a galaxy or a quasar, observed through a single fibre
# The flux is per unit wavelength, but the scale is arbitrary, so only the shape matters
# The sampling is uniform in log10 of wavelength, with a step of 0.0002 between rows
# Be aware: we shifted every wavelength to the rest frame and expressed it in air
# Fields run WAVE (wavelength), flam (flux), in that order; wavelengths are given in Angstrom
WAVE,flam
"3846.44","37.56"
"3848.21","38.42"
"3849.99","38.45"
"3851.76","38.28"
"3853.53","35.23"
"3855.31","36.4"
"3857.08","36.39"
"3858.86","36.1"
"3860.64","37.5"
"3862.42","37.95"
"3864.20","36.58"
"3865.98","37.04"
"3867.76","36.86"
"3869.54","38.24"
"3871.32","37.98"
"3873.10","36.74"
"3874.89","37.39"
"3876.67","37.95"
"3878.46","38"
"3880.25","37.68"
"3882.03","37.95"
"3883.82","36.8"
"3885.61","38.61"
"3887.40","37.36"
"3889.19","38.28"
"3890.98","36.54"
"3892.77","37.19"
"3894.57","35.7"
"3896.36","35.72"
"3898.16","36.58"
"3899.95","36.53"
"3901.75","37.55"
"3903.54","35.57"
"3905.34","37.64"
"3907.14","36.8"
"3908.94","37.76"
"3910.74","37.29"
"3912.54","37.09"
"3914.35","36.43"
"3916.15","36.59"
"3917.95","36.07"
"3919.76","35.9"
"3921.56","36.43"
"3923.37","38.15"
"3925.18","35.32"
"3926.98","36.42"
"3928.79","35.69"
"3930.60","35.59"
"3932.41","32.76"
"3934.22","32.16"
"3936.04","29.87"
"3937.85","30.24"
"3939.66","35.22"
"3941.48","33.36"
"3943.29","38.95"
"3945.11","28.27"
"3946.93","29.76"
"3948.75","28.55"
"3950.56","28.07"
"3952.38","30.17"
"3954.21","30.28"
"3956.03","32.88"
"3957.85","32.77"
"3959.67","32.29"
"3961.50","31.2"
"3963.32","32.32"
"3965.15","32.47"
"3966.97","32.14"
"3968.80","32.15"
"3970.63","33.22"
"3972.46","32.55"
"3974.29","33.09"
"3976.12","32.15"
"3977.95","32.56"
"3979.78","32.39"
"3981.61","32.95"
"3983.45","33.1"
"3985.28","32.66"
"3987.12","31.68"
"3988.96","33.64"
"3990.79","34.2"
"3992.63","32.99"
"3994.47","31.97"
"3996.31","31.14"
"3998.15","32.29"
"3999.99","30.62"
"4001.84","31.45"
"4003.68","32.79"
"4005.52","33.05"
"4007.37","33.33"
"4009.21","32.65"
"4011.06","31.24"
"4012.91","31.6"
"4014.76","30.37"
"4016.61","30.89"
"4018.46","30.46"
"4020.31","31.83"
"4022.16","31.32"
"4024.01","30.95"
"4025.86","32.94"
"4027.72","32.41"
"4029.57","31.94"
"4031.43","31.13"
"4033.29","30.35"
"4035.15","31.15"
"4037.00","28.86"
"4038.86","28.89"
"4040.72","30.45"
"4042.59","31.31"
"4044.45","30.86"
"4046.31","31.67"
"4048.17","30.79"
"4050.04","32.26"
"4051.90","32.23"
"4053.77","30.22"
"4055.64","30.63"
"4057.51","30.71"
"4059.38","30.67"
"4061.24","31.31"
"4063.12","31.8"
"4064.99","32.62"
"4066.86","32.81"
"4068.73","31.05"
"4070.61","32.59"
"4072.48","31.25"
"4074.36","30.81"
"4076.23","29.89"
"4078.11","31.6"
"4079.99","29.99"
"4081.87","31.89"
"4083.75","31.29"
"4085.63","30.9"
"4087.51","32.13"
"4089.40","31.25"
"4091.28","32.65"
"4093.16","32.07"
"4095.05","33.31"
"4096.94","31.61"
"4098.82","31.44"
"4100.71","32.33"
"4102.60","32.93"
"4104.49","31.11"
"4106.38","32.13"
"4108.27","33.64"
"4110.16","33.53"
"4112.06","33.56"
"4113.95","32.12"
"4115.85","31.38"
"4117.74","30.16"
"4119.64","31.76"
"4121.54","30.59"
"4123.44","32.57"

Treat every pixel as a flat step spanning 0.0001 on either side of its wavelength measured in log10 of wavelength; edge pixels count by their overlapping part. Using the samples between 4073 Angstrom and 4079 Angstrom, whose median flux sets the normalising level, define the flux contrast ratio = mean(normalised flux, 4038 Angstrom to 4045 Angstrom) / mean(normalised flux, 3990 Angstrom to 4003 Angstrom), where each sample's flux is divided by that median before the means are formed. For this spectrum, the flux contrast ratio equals 0.95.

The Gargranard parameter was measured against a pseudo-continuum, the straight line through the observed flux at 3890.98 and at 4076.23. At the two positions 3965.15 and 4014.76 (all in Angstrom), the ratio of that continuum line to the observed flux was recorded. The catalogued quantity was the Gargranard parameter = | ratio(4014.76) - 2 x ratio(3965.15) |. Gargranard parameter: 1.03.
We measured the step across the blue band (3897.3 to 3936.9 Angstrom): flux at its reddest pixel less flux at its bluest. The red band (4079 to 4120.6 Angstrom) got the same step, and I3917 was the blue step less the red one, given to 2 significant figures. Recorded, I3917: -8.5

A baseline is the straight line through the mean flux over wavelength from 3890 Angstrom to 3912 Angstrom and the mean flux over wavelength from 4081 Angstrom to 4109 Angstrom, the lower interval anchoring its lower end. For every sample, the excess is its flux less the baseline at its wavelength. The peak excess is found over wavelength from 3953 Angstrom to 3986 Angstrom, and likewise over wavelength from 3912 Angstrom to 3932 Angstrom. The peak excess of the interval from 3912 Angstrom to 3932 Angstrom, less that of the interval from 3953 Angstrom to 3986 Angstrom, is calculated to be 3.6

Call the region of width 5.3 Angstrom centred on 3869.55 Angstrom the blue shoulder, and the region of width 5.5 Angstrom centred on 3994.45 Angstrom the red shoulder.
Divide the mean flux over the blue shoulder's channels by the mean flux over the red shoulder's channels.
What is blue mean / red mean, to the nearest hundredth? 1.18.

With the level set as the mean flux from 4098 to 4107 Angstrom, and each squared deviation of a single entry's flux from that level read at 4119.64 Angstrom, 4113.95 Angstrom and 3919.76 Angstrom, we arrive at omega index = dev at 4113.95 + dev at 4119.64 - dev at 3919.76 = -15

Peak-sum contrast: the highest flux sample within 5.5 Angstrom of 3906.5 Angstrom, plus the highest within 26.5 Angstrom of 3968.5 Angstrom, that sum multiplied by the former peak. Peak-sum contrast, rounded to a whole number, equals 2897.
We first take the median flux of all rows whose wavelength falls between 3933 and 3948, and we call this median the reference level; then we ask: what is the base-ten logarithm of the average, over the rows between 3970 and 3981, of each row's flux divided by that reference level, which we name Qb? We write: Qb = 0.020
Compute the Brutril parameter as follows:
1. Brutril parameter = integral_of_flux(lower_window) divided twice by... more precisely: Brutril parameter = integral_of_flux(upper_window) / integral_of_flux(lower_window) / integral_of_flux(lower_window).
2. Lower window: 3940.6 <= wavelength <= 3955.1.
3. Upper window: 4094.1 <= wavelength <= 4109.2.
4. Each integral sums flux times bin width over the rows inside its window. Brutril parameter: 0.0024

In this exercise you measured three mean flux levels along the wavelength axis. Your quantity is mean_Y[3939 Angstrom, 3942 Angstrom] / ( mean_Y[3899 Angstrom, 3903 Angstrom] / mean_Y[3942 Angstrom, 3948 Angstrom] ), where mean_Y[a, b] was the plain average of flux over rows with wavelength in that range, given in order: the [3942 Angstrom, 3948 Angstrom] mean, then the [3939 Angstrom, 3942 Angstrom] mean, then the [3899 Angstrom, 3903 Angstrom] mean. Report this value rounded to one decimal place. 29.9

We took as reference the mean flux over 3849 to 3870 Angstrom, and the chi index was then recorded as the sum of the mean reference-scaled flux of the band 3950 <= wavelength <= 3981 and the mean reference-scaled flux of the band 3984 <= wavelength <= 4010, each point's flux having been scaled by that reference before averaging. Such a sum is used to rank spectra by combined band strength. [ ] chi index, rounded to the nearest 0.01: 1.74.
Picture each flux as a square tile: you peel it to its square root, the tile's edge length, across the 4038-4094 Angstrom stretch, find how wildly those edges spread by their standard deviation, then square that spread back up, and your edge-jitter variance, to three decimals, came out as 0.007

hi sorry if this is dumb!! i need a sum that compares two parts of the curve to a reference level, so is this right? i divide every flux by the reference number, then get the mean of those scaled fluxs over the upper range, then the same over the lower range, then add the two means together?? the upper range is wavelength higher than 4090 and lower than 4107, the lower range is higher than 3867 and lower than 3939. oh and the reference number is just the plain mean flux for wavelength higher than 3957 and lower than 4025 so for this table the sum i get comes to 2.13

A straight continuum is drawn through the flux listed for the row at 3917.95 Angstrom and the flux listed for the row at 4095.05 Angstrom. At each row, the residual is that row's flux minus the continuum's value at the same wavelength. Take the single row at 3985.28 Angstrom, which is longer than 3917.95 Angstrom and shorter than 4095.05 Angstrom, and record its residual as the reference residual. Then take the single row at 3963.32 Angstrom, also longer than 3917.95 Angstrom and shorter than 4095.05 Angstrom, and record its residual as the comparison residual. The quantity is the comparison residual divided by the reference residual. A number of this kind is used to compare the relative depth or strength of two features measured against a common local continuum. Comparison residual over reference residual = 1.29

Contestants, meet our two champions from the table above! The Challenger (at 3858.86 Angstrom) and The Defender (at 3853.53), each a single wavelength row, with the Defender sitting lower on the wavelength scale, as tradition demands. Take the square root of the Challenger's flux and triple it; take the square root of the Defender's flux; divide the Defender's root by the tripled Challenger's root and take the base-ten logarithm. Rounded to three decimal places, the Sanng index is -0.482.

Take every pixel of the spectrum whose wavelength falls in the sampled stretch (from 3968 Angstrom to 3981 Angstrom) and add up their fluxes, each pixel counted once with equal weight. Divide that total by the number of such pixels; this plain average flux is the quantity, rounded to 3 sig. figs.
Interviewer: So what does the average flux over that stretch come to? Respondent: 32.6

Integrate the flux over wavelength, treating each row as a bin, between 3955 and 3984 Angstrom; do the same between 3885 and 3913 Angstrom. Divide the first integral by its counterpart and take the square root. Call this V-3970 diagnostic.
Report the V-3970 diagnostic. 0.95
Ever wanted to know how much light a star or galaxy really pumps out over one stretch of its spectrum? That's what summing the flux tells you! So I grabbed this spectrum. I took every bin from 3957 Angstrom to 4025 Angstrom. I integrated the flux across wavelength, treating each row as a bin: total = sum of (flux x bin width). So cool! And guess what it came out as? 2188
